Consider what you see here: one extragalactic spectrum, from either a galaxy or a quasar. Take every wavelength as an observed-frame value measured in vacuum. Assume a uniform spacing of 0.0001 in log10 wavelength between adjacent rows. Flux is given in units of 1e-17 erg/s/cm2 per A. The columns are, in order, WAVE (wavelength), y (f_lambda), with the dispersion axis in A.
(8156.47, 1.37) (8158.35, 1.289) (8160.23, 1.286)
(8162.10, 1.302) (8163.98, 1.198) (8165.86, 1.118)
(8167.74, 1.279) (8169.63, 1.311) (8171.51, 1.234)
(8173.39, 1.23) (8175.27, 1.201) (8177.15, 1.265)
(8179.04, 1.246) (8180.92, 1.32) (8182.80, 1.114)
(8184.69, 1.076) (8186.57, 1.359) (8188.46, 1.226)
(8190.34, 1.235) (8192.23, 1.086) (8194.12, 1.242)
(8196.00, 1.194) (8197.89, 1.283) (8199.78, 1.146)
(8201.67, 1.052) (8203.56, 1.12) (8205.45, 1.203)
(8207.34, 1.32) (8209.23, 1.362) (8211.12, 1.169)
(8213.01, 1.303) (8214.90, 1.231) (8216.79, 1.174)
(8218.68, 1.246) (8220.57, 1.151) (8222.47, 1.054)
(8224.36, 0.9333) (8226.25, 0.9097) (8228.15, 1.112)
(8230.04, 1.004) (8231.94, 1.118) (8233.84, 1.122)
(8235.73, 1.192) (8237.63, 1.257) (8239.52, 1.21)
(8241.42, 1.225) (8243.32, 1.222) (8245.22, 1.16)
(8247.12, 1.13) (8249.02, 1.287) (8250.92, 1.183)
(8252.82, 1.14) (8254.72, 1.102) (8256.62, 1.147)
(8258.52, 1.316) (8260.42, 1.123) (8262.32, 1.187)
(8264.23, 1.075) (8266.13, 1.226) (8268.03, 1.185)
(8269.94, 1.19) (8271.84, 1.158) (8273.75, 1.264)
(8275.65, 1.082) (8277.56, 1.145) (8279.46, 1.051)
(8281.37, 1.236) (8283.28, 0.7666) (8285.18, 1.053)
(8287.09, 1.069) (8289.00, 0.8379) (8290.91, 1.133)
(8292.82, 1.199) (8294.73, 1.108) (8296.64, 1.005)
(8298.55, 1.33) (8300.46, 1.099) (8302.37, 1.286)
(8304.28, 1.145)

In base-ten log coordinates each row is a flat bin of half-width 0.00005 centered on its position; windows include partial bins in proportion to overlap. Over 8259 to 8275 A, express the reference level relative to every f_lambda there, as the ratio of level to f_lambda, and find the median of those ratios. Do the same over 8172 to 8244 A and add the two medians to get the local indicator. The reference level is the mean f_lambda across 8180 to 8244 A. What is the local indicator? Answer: 1.969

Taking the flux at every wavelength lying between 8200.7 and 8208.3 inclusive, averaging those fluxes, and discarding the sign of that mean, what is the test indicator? 1.17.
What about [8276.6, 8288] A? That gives 1.05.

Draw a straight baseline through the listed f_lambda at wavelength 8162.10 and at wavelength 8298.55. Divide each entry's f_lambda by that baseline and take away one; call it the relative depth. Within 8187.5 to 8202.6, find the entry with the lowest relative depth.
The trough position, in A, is 8201.67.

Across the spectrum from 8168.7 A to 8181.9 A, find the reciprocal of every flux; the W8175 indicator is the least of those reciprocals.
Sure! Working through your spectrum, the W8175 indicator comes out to 0.76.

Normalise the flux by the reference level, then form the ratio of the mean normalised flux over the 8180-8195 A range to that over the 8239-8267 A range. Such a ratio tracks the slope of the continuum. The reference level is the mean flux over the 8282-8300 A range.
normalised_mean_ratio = 1.021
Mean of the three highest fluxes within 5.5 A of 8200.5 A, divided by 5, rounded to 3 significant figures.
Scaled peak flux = 0.245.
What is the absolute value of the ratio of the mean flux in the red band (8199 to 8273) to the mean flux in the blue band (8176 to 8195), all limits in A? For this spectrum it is 0.958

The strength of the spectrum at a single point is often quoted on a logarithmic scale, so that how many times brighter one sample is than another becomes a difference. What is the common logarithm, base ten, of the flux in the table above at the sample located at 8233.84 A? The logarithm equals 0.050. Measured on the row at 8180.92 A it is 0.121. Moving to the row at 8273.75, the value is 0.102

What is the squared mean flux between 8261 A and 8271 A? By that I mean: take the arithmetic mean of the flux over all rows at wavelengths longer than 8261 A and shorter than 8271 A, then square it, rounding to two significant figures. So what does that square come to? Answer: 1.4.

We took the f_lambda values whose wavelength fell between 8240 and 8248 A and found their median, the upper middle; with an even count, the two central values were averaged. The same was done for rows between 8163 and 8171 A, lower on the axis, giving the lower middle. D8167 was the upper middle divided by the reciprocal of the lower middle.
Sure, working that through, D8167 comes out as 1.48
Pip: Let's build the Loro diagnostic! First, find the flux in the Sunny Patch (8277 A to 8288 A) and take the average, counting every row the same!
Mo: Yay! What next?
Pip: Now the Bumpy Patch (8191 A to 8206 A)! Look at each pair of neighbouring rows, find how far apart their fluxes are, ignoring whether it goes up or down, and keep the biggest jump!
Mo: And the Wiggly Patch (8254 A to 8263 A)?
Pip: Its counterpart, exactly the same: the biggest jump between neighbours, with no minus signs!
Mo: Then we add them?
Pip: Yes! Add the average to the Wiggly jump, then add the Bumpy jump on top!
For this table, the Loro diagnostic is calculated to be 1.40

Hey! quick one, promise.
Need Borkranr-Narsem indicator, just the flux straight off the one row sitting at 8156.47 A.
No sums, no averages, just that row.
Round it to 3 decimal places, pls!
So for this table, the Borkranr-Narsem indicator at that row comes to 1.370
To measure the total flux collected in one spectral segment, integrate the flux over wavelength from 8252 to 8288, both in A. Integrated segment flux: 41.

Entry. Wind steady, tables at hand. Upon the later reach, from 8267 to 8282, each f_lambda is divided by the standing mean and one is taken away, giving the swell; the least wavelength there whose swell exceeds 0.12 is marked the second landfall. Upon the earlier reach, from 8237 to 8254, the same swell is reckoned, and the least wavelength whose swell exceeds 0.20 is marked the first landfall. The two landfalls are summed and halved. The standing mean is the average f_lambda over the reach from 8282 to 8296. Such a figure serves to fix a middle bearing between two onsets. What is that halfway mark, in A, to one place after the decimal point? 8252.8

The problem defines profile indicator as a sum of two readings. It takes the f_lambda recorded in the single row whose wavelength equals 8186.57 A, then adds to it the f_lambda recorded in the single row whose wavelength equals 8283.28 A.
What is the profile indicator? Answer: 2.13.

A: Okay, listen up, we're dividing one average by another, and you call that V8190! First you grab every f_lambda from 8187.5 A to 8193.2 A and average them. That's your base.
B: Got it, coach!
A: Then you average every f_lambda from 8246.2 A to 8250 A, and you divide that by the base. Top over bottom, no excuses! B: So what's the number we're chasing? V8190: 1.02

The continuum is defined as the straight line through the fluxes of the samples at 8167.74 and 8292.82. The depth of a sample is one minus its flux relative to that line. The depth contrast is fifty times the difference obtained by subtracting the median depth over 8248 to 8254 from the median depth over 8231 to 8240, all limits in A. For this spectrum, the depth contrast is 0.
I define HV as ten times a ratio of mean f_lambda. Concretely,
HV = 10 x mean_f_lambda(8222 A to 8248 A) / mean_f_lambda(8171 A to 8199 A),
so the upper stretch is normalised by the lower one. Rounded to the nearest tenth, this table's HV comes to 9.2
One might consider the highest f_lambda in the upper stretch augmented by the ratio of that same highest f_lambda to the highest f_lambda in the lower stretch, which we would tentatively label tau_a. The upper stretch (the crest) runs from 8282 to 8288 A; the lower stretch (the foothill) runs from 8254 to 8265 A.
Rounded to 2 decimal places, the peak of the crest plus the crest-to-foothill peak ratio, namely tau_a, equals 1.88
